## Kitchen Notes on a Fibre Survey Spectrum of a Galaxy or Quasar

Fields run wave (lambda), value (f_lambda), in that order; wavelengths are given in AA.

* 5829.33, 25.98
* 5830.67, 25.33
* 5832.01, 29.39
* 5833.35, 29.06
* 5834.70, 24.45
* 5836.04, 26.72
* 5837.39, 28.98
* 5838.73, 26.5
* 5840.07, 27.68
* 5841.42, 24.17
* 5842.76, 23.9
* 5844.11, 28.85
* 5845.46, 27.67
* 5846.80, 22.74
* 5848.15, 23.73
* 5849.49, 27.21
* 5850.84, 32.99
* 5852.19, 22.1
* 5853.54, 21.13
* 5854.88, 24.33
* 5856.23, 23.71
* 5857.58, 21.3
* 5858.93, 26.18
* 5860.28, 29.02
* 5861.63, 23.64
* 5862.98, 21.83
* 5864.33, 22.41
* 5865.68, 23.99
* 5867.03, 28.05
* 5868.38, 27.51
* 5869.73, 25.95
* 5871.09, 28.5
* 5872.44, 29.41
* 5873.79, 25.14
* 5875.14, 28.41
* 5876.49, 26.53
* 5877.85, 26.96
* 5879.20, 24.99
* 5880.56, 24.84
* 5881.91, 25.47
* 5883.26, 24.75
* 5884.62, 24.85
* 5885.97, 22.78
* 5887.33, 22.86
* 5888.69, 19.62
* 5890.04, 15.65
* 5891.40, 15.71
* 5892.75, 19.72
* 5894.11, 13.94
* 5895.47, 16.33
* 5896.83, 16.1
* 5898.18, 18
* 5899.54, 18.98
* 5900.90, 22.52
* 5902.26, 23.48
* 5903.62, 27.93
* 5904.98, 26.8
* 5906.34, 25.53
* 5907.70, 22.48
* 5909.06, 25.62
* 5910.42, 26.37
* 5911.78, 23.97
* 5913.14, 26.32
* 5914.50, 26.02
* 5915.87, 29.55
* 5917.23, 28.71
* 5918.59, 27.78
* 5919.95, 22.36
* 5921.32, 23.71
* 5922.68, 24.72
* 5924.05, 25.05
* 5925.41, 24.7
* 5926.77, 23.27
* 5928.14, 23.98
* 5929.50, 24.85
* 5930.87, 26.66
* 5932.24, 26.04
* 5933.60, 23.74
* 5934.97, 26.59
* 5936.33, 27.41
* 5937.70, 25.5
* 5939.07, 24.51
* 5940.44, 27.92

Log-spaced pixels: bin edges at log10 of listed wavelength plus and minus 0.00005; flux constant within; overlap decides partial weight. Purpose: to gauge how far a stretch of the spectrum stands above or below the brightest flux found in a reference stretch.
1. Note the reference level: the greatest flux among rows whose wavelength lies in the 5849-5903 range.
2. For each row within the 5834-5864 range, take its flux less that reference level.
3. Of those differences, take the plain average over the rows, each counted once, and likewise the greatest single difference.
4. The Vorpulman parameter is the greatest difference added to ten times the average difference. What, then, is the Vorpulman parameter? -76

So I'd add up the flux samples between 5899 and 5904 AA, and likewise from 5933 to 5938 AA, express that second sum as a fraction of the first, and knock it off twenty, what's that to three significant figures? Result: 18.9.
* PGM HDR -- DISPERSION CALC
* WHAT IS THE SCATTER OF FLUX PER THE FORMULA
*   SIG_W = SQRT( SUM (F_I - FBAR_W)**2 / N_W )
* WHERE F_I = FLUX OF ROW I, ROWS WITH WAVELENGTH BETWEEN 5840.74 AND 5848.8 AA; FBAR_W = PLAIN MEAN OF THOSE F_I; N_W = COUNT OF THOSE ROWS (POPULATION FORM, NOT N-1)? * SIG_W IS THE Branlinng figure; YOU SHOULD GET 2.3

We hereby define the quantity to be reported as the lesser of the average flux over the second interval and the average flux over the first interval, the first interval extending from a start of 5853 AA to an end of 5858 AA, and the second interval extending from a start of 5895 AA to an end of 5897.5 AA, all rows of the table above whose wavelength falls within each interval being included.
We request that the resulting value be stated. 16.2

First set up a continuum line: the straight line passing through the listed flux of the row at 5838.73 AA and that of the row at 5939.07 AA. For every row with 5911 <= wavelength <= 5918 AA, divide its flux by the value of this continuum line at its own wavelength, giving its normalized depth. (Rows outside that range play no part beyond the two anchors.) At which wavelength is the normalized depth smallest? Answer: 5911.78 AA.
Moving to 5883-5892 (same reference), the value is 5890.04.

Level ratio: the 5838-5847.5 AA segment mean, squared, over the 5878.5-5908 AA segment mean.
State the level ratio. 31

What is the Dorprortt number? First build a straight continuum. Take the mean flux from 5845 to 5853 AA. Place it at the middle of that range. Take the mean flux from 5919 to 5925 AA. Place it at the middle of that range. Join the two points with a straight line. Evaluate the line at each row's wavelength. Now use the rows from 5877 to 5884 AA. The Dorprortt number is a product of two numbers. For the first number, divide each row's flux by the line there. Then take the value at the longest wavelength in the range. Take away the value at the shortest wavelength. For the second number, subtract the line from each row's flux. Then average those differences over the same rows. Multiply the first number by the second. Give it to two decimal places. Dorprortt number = -0.02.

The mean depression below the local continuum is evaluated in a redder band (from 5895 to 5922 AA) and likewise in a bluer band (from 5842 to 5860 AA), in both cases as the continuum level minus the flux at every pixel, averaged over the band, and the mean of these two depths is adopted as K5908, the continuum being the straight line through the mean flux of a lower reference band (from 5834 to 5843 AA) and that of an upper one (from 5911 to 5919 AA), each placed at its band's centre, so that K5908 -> 2.1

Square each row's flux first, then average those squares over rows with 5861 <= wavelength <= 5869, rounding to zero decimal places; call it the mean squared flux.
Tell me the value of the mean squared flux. 609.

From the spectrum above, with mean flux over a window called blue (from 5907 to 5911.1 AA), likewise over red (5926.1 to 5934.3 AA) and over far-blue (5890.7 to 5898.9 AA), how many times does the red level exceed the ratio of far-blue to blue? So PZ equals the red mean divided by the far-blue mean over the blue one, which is 37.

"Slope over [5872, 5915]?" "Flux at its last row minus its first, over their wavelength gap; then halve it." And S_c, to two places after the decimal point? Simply -0.04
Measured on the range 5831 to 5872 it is -0.01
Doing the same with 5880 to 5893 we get -0.21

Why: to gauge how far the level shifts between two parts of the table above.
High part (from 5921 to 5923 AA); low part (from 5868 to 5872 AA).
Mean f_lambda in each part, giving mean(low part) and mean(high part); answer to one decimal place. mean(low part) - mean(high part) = 3.1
